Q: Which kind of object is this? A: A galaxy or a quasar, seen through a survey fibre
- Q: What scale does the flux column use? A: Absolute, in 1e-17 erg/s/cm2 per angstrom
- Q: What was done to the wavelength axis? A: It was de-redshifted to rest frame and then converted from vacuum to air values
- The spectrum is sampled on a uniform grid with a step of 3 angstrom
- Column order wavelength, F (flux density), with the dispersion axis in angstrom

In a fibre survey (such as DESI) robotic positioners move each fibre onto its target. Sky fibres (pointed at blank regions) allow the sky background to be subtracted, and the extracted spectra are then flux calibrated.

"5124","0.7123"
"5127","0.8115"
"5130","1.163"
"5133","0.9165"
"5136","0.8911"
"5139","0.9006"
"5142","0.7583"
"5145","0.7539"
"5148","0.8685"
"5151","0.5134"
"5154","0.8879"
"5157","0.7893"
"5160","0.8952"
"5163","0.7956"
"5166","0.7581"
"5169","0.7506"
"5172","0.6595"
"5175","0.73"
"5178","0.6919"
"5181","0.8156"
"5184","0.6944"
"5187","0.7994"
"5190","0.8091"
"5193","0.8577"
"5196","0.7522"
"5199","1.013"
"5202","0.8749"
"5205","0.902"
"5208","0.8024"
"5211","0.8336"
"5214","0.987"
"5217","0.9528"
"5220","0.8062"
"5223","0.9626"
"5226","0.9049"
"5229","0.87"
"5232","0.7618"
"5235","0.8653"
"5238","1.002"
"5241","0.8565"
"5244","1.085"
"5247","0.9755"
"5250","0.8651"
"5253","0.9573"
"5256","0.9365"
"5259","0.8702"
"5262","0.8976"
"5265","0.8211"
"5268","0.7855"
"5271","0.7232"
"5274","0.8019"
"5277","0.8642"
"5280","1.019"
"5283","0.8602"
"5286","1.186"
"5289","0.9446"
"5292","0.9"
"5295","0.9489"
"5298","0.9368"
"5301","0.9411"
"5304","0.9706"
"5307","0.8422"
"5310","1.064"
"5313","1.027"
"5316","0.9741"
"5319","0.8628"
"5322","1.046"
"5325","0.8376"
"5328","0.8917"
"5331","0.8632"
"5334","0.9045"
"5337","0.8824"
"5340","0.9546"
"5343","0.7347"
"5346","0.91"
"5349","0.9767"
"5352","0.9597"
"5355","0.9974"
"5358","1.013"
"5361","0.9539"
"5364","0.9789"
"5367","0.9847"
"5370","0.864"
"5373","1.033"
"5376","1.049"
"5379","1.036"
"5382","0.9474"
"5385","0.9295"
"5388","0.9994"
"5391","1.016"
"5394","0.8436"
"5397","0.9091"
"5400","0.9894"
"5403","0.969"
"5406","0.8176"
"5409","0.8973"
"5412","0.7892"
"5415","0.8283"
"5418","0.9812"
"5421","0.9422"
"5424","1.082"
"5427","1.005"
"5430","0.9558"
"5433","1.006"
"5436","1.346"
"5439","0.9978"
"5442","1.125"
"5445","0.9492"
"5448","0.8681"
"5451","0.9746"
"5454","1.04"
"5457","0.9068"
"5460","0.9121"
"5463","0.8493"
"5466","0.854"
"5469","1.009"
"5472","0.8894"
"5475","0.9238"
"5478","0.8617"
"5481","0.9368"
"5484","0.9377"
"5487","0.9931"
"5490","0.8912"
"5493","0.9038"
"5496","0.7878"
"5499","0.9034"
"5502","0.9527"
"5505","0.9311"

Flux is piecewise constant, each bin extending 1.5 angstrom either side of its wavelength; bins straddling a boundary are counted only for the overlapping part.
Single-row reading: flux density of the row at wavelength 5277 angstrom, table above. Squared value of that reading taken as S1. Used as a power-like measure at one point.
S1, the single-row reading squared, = 0.75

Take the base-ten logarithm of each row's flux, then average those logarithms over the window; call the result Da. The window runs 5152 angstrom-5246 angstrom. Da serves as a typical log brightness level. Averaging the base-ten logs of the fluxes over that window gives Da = -0.077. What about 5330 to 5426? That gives -0.029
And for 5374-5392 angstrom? -0.002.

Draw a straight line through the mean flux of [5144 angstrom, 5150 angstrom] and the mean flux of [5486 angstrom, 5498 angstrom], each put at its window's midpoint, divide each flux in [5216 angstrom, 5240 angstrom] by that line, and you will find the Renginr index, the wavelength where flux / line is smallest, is 5232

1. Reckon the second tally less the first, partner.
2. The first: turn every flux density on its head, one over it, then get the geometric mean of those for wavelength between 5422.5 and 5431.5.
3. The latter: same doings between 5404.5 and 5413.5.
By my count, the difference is 0.213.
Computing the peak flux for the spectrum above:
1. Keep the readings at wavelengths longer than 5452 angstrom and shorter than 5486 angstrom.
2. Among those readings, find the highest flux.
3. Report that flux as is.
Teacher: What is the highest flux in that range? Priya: 1.04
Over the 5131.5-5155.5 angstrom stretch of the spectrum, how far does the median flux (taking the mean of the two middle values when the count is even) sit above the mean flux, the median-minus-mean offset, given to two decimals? 0.07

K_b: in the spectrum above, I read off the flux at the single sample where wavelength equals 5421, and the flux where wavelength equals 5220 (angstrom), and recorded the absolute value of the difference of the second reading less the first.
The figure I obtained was 0.14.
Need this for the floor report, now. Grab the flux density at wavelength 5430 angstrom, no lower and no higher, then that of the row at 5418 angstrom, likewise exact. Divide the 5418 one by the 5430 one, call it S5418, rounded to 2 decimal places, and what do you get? 1.03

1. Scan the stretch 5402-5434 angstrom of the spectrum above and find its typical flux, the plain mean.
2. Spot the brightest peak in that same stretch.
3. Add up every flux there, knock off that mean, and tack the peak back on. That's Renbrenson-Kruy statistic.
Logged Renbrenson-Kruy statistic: 10.4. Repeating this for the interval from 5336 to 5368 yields 10.4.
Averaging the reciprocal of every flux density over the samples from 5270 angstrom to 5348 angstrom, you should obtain 1.10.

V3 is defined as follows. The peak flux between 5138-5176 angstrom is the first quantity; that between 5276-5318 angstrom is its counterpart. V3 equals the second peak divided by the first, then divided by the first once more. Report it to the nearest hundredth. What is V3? 1.46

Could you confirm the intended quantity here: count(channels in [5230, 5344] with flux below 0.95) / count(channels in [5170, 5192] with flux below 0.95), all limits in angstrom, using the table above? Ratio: 3.7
